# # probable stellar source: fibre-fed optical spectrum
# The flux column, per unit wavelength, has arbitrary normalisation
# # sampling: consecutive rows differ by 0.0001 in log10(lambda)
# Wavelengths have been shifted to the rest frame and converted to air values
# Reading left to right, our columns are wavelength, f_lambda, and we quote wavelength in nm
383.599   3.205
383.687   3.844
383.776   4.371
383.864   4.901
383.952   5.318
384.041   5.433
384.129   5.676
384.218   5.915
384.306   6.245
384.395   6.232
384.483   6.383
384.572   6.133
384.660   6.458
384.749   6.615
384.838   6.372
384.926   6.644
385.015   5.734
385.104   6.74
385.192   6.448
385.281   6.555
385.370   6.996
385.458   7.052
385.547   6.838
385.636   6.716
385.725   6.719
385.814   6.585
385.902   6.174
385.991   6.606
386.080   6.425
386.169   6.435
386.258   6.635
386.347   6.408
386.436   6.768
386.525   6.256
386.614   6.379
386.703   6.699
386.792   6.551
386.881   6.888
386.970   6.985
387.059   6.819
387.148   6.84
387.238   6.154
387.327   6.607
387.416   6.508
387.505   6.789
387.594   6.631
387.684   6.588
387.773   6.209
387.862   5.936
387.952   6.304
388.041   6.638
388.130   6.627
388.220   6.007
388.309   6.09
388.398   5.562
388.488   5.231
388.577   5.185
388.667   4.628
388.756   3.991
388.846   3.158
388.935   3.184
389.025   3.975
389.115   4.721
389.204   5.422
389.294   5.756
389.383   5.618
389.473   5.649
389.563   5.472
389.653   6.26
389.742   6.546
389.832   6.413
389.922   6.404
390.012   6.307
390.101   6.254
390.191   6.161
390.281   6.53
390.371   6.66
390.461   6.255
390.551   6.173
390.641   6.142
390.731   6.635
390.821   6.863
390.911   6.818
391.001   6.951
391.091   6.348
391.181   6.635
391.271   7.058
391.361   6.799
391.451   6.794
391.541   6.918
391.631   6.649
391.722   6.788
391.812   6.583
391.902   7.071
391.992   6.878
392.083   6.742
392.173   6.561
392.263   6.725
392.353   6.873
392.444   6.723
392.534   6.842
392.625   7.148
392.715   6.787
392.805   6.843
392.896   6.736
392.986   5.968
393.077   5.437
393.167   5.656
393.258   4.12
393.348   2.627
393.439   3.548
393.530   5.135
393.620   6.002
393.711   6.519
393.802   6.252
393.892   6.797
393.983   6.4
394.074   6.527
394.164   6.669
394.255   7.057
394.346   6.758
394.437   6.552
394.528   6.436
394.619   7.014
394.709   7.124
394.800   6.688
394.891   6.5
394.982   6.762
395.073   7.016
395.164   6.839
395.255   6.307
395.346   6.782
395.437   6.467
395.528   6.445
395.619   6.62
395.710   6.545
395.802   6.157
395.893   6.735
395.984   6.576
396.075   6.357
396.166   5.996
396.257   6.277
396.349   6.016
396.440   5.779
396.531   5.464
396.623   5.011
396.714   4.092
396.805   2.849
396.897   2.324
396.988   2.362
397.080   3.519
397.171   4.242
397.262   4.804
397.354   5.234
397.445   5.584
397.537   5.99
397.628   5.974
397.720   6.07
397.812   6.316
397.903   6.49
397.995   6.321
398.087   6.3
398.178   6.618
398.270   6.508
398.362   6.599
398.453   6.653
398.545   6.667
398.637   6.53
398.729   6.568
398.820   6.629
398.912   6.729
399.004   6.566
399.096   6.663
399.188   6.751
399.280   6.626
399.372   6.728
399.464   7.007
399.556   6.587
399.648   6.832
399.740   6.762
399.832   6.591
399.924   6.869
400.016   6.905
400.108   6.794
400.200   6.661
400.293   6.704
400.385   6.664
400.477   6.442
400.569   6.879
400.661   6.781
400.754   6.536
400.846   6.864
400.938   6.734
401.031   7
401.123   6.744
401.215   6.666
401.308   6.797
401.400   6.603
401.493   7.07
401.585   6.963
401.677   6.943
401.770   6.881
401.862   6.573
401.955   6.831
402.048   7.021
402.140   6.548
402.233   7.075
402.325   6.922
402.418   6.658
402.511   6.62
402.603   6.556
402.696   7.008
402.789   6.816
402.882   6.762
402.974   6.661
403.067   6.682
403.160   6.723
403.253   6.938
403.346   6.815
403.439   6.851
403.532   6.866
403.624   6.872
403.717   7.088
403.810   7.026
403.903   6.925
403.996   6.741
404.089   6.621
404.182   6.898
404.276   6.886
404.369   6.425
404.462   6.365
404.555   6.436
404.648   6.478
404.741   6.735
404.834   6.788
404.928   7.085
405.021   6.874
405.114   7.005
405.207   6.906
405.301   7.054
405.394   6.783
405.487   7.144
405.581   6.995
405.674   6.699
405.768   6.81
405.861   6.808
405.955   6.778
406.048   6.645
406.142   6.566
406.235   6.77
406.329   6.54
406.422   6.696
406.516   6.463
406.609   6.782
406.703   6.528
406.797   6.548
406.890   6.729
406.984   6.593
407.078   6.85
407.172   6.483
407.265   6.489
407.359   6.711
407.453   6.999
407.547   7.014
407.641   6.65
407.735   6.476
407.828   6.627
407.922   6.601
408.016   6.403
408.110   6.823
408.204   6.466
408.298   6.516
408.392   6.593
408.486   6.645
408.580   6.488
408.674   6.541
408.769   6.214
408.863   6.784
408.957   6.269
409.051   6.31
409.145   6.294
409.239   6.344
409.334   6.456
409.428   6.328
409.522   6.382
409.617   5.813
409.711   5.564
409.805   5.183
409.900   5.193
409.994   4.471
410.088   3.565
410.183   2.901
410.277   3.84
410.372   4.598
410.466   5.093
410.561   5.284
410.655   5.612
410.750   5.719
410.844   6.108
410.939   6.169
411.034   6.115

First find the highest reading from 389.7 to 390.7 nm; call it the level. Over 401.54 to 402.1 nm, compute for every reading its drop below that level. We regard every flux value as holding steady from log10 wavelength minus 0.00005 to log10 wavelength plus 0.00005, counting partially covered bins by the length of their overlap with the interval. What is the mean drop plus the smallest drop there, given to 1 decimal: -0.6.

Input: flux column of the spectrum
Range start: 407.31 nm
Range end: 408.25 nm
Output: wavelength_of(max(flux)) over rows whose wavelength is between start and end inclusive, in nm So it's 407.547 nm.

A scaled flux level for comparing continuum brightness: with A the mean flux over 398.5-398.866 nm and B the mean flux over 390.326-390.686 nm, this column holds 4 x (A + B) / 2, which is 25.8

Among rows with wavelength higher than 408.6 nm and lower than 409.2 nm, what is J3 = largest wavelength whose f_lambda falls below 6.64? 409.145 nm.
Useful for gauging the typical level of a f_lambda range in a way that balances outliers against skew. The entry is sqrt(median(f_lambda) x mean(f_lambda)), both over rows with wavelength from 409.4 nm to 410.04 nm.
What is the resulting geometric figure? 5.6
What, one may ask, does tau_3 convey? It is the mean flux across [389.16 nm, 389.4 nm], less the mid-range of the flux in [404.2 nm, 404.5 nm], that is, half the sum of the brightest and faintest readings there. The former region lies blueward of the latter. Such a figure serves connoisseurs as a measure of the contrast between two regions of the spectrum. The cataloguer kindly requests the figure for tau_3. -1.0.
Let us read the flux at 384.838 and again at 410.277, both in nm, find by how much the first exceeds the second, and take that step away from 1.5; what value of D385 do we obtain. -1.0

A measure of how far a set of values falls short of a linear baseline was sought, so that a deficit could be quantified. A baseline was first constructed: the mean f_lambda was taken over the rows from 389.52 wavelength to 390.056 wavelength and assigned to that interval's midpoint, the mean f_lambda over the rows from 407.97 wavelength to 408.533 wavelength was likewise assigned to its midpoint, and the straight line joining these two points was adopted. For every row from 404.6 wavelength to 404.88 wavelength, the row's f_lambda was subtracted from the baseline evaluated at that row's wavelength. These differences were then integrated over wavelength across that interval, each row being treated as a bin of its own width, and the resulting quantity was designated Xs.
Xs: -0.044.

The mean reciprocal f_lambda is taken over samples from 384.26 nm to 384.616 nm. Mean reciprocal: 0.160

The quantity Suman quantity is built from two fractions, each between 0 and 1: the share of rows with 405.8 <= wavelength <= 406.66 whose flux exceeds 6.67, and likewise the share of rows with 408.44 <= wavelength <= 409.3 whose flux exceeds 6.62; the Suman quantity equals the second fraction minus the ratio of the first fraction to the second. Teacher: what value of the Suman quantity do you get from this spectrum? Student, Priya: -2.3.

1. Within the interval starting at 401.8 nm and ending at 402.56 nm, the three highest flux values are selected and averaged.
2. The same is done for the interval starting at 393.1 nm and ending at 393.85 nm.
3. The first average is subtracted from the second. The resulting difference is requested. -0.75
